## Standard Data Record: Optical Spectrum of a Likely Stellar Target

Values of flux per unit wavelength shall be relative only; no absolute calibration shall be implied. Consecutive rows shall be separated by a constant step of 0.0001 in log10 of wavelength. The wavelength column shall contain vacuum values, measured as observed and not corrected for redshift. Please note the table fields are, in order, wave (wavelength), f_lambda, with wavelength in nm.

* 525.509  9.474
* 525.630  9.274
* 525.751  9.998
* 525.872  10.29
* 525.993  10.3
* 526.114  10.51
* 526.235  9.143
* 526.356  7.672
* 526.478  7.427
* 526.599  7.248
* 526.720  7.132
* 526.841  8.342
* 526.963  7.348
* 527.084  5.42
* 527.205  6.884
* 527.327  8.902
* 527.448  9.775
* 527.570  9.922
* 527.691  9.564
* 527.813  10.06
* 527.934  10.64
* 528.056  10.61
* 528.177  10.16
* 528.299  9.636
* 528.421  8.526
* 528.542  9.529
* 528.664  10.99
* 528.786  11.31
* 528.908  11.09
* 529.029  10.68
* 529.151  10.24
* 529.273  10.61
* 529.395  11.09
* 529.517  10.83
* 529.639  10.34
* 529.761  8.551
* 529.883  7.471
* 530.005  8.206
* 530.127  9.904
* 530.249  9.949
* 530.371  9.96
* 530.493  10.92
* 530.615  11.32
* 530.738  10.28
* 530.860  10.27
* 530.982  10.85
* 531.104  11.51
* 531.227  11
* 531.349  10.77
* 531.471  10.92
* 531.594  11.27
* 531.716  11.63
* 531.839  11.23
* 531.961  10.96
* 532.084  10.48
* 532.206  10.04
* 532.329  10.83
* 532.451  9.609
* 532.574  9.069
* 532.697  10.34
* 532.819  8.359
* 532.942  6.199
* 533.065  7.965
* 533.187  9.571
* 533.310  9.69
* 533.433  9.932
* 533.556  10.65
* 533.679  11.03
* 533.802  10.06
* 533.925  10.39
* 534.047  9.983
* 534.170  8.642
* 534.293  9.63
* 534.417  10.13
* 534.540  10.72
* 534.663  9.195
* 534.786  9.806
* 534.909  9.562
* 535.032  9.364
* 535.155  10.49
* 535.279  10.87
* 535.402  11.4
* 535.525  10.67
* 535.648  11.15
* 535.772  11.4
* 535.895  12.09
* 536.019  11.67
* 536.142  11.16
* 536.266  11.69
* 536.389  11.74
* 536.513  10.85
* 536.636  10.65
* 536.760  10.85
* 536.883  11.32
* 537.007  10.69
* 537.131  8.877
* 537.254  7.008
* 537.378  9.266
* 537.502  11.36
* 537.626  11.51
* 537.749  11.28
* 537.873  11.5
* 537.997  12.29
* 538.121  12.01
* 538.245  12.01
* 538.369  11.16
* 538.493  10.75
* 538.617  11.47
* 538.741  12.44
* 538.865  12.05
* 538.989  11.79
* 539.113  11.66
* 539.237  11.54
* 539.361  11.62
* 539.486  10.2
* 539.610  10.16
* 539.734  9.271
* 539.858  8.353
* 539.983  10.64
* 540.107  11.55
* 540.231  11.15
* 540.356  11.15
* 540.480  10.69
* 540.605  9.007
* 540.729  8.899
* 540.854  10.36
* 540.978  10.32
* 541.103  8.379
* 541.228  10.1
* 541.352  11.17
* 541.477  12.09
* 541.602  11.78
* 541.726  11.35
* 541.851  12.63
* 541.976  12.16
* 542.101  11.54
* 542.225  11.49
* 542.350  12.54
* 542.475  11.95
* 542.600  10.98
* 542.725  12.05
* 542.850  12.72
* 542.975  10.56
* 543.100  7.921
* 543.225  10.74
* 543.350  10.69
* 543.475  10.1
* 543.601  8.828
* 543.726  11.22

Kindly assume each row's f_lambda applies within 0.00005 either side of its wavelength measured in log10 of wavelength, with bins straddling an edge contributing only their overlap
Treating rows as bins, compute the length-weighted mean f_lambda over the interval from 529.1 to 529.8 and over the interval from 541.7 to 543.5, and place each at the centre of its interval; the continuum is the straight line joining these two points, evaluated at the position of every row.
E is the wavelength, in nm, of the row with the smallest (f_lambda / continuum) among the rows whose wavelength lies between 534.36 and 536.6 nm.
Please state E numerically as 534.663 nm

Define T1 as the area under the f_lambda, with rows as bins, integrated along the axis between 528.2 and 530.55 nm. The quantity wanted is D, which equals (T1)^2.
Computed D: 551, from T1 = 23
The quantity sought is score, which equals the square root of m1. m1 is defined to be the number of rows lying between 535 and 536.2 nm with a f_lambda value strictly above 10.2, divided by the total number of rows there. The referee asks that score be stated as 0.95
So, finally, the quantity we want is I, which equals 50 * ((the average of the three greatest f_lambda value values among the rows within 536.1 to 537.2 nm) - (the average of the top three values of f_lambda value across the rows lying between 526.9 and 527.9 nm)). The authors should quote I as 83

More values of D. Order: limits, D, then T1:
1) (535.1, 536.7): 322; 18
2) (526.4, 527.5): 70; 8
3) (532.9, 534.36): 193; 14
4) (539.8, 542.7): 999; 32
